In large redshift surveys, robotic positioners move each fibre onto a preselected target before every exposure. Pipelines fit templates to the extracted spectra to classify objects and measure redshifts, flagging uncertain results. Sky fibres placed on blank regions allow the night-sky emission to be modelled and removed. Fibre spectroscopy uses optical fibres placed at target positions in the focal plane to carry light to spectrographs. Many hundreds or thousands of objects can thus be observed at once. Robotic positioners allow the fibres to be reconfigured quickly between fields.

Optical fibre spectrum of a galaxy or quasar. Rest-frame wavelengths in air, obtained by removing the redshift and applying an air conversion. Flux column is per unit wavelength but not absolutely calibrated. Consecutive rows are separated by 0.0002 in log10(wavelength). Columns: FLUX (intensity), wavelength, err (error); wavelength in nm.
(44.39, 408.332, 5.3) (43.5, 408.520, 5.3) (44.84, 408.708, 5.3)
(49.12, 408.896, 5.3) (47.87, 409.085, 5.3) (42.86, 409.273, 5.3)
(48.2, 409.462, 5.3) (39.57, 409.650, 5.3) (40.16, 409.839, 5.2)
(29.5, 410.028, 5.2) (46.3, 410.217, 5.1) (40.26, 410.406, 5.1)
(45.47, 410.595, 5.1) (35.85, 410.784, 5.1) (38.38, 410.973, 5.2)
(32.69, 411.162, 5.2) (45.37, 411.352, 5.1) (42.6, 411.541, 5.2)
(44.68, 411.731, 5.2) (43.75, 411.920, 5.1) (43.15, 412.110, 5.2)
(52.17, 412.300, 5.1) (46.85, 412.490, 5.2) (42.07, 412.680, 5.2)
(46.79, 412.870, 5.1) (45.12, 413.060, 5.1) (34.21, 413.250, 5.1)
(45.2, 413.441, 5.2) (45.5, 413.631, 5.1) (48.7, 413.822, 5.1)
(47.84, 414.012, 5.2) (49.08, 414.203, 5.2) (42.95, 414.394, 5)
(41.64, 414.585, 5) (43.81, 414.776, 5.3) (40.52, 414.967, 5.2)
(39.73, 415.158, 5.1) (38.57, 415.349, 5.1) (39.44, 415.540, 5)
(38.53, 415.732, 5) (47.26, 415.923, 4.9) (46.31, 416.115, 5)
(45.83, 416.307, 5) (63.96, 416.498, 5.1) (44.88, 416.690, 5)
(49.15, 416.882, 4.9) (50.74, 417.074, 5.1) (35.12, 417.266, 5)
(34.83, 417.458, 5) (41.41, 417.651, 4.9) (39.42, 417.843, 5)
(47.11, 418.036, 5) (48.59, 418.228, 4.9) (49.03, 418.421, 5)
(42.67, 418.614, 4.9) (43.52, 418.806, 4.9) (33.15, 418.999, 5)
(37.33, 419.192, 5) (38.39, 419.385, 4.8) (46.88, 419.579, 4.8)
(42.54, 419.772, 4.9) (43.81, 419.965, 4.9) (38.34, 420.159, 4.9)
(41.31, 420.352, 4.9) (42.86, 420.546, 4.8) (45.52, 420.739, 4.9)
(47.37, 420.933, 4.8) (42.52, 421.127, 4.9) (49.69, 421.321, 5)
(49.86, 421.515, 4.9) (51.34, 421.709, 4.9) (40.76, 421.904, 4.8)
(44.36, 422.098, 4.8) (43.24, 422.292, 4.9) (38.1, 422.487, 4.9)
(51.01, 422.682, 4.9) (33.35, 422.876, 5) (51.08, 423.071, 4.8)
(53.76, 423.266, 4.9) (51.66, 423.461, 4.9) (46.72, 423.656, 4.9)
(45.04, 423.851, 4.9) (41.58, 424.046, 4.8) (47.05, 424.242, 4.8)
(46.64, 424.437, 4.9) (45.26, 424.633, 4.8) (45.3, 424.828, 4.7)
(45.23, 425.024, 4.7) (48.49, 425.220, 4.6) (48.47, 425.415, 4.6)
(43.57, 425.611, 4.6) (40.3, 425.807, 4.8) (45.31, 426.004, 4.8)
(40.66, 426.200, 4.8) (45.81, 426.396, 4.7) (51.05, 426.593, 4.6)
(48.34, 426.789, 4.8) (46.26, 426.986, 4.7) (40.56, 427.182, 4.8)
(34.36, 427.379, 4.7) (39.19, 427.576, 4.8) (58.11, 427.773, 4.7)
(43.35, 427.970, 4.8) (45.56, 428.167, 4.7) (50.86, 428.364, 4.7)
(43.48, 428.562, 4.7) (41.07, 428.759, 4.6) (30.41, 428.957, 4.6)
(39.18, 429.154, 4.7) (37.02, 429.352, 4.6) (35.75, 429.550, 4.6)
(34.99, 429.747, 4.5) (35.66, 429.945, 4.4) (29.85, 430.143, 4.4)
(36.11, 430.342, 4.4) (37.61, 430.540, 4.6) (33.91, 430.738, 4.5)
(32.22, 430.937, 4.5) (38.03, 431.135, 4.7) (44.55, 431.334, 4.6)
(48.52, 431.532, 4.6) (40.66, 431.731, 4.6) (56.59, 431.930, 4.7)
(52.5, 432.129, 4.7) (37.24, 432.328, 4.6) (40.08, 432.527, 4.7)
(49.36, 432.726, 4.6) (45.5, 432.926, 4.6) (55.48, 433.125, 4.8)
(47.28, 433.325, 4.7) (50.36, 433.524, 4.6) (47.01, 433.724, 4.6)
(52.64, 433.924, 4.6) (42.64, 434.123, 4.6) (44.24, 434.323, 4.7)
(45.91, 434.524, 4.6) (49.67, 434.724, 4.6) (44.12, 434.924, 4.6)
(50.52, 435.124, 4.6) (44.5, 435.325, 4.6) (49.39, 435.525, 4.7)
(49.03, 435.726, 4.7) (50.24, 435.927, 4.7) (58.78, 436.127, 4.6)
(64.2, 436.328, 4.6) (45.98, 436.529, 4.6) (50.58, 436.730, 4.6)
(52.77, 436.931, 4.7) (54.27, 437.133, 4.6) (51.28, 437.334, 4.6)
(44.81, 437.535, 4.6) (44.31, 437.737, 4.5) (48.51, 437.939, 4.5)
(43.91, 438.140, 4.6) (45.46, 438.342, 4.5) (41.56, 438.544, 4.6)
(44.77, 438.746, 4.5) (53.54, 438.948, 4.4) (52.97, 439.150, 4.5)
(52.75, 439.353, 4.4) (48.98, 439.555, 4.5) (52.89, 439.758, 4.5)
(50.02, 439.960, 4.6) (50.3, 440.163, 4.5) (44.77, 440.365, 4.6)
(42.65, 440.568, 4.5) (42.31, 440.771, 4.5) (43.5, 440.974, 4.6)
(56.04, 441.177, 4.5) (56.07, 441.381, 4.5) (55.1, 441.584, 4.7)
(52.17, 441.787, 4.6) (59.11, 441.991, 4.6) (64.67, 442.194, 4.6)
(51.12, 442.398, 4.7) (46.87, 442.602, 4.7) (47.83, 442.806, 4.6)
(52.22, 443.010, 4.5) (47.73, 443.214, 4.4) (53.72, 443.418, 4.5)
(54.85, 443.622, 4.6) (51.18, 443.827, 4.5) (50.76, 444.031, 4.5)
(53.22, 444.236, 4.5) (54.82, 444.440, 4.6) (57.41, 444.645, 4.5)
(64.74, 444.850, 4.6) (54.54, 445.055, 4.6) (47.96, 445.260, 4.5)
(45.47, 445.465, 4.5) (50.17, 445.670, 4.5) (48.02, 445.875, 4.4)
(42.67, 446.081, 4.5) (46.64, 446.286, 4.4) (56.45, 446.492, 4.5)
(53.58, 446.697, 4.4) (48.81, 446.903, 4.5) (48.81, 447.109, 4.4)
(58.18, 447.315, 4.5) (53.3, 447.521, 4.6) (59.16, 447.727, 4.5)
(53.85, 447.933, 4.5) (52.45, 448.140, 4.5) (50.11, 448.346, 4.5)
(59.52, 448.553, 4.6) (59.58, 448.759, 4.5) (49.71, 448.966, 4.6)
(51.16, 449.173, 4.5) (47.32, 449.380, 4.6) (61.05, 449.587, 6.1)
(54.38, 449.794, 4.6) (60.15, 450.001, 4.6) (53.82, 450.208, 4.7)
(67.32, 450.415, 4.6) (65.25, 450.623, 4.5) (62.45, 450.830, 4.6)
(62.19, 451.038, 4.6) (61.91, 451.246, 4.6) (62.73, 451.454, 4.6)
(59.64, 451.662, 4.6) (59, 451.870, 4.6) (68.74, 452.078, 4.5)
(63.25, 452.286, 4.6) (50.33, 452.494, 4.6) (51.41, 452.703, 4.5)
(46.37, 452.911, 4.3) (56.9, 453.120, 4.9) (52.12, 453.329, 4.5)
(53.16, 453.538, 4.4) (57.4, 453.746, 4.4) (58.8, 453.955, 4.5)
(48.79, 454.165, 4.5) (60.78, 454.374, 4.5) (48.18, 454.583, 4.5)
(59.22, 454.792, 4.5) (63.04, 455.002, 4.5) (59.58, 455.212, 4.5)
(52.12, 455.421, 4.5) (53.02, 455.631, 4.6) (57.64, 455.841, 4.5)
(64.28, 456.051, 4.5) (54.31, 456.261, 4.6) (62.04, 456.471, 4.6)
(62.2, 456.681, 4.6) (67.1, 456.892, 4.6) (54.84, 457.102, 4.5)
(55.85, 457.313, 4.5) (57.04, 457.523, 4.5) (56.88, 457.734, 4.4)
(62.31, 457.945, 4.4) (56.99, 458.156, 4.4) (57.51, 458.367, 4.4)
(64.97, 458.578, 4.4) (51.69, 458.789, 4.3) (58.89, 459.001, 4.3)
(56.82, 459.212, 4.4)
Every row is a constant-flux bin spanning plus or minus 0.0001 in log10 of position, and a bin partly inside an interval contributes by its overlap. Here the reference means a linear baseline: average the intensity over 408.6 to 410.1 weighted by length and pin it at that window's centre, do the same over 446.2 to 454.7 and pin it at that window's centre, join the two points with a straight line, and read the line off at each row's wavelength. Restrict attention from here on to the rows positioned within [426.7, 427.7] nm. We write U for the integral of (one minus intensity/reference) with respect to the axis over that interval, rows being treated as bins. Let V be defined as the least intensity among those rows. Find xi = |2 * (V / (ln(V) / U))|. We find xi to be 2.6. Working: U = 0.13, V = 34.36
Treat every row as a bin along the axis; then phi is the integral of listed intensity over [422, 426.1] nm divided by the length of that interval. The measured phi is 45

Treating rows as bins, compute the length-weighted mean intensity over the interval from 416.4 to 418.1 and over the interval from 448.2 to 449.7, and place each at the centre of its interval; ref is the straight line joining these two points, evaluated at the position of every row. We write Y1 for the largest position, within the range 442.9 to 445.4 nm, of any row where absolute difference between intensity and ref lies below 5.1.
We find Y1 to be 445.260 nm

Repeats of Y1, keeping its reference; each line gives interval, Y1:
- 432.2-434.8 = 434.724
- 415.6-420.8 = 420.739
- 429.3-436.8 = 436.730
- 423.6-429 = 428.562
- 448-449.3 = 449.173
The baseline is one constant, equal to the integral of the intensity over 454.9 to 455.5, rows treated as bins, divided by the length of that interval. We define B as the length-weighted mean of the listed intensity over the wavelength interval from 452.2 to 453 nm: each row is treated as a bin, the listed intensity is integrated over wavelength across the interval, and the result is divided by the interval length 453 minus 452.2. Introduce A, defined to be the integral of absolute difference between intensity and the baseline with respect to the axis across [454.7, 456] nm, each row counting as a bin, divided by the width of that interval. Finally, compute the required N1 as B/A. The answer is 16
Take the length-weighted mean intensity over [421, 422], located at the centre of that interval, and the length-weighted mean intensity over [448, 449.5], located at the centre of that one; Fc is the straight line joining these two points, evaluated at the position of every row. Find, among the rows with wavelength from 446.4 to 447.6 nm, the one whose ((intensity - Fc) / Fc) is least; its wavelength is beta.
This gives 447.109 nm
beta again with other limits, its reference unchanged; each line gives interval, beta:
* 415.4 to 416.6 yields 415.732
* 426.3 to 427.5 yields 427.379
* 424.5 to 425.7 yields 425.611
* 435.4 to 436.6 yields 436.529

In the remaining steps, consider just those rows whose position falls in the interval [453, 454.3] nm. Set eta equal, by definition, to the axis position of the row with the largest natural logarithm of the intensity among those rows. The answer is 453.955 nm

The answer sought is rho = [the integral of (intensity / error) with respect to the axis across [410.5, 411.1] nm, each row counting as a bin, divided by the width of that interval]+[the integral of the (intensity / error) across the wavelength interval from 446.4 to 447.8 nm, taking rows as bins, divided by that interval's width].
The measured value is 19.7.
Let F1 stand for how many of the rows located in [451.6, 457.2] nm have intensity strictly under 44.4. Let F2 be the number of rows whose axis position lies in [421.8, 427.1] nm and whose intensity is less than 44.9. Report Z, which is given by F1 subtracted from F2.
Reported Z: 9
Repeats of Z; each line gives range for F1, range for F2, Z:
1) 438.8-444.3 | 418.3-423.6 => 13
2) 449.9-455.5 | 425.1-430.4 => 17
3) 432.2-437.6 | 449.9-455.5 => -5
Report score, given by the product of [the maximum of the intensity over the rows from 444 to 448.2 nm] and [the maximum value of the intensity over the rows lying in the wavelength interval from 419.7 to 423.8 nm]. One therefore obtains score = 3480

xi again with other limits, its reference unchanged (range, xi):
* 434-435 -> 2.4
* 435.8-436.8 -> 1.1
